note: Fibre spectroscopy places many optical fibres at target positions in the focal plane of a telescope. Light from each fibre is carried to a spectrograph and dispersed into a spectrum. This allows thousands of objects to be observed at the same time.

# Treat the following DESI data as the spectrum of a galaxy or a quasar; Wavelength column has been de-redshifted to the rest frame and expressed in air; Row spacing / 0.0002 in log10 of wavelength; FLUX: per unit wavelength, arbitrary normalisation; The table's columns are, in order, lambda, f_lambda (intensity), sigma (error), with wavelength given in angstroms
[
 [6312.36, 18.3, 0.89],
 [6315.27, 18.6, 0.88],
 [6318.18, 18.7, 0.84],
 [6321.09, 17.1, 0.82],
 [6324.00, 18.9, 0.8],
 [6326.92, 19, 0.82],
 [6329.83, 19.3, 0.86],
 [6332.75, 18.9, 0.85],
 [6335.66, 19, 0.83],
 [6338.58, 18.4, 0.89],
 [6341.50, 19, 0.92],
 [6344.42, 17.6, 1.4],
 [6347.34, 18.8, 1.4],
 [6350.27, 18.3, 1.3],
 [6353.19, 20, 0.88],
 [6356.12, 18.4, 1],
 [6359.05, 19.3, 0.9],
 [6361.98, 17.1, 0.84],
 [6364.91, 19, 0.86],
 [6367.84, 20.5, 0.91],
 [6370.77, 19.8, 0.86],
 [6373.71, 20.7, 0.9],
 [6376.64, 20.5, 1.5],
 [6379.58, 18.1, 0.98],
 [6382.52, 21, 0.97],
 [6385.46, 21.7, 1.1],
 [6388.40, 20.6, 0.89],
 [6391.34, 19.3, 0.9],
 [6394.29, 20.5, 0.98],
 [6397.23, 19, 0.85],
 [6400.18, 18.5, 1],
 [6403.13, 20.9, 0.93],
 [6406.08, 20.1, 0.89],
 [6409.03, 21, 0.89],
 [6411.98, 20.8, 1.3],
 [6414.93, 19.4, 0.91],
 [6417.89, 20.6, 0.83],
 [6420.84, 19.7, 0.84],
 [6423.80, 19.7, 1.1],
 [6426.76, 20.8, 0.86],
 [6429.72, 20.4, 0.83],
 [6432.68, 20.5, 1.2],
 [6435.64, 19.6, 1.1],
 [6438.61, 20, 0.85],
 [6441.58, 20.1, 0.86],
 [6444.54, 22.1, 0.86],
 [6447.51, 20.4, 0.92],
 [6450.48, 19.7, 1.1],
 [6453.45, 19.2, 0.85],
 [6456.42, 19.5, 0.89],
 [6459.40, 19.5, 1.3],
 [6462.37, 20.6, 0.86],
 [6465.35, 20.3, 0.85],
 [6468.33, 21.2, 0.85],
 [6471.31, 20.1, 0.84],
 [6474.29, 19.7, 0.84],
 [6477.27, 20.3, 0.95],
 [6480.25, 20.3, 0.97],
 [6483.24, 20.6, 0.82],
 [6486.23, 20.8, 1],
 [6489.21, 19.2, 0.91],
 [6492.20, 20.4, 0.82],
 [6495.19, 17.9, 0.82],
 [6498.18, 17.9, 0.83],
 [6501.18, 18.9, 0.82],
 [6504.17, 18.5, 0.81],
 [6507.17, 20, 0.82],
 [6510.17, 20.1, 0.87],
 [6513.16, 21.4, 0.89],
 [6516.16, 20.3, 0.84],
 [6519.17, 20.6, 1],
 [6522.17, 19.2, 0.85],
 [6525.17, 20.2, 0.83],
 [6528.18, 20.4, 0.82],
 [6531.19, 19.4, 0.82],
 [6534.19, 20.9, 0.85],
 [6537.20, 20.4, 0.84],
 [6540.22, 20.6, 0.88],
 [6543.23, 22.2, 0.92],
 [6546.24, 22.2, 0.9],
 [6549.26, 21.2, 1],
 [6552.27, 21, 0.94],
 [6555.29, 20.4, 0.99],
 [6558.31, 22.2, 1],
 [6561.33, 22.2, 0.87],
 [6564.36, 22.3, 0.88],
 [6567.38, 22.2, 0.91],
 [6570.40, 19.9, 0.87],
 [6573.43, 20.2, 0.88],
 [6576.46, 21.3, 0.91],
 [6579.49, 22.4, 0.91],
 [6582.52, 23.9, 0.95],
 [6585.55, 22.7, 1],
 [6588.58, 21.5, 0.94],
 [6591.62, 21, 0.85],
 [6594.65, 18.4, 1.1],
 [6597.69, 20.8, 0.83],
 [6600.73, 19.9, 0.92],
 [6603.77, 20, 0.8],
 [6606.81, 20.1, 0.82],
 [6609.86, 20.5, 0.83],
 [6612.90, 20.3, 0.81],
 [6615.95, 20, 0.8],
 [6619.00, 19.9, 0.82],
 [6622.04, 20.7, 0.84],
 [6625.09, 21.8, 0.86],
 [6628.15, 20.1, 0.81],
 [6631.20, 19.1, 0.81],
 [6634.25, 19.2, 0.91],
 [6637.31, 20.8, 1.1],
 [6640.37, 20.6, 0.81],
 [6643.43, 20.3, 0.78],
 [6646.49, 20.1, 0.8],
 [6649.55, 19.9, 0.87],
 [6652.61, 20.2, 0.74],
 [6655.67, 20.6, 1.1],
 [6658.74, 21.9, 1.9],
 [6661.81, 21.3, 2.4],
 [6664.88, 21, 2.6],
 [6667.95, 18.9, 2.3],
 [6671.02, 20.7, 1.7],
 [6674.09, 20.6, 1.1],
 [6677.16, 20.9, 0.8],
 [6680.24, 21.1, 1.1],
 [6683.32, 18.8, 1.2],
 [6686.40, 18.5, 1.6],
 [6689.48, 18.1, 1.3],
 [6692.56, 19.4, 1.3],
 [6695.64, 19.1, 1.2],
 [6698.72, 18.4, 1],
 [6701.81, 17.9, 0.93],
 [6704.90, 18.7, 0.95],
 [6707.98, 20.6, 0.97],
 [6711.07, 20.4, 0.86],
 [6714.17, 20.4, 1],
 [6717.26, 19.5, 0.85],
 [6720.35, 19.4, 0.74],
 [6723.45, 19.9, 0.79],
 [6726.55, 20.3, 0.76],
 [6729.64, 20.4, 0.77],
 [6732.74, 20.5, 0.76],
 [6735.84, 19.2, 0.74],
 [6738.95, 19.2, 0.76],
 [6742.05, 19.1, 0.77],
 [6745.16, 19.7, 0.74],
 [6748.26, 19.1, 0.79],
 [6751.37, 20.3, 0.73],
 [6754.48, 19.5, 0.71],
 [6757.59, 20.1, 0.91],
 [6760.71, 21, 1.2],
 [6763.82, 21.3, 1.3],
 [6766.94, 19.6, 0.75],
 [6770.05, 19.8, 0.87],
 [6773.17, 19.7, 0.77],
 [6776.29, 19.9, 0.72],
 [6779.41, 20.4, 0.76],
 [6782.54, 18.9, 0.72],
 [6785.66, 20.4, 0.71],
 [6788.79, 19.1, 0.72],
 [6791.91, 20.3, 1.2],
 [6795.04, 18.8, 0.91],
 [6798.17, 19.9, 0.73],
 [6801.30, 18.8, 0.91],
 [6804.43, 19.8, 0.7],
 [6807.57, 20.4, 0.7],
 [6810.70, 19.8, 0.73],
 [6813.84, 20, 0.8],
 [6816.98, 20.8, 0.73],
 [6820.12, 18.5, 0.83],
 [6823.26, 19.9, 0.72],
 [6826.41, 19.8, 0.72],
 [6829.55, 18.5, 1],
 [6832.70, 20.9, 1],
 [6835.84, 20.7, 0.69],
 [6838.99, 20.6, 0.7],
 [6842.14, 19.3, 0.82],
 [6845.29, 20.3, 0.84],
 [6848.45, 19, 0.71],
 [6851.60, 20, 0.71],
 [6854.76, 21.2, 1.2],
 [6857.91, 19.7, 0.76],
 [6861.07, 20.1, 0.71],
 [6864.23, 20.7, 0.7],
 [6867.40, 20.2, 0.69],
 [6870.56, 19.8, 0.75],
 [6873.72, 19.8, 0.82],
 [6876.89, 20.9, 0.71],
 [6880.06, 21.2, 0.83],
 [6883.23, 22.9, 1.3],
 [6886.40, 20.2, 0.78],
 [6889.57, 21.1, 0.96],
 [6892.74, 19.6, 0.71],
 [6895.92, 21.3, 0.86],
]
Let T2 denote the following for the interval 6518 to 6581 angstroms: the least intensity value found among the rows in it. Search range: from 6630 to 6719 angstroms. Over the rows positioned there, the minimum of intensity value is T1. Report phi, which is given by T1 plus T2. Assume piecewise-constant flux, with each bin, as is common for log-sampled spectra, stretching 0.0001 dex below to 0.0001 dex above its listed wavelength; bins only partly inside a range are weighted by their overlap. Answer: 37.1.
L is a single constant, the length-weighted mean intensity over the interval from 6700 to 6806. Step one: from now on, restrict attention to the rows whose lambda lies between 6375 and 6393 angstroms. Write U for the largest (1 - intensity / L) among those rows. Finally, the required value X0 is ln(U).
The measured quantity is -2.48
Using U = 0.084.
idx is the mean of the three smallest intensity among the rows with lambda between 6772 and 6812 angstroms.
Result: 18.83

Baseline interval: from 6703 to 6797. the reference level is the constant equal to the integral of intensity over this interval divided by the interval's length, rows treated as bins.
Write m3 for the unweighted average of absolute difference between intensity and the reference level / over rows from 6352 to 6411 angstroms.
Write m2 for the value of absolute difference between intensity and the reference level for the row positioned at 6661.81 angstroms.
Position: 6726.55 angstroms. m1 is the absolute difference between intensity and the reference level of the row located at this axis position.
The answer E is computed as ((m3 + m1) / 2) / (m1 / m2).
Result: 2.27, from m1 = 0.5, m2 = 1.46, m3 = 0.97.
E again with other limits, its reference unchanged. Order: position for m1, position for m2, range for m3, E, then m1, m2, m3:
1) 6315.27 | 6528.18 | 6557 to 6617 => 0.59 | 1.2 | 0.56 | 1.39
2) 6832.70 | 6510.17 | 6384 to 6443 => 0.21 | 1.1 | 0.26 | 0.69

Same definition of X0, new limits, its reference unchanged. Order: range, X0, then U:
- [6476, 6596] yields -2.36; 0.094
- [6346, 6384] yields -2.01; 0.135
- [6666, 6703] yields -2.36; 0.094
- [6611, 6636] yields -3.40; 0.033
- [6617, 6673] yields -3.14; 0.043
